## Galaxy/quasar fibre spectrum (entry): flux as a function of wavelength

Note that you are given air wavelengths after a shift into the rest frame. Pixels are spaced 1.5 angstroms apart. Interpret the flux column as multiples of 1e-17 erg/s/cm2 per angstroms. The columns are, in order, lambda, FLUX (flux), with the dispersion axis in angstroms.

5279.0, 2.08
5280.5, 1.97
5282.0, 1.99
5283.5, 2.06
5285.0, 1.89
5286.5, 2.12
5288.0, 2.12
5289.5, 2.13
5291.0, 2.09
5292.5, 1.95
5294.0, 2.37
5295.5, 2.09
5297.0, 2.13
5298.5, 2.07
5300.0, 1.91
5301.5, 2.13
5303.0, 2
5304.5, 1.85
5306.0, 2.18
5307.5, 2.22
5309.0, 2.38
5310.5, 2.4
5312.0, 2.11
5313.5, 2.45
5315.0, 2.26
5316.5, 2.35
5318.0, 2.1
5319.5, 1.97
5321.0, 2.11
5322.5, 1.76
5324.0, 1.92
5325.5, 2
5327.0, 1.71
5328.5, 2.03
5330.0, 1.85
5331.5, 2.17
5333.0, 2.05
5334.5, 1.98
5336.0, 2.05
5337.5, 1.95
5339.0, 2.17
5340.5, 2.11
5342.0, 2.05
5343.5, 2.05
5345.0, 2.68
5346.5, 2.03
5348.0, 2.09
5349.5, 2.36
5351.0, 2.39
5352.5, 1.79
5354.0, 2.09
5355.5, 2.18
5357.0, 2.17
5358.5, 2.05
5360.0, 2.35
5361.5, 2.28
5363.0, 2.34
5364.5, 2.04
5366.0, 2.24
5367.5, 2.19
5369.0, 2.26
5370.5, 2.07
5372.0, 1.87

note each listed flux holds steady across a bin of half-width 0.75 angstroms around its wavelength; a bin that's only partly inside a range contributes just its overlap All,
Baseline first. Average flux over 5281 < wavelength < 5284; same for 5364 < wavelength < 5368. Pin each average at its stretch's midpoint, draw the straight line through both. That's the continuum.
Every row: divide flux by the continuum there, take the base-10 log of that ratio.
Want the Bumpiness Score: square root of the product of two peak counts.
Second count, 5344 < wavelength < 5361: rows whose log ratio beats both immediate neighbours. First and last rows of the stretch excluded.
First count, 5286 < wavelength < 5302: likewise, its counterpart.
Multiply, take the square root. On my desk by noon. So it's 2.4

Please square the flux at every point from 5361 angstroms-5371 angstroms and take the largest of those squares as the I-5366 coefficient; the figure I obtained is 5.5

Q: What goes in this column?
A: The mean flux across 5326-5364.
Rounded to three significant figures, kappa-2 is 2.12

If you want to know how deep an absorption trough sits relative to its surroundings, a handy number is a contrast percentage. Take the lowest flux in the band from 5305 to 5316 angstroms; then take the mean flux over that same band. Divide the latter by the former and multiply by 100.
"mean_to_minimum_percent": 108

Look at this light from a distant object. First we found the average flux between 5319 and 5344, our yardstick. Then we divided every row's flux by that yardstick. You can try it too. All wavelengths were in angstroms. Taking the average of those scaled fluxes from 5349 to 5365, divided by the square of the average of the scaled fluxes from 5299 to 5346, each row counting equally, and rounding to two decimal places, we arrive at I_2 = 0.99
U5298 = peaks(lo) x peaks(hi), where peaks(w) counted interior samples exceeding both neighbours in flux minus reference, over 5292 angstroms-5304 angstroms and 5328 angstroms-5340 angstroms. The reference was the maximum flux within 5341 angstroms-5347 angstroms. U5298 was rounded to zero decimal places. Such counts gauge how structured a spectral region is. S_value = 6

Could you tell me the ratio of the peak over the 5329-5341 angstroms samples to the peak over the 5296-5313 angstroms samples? 0.90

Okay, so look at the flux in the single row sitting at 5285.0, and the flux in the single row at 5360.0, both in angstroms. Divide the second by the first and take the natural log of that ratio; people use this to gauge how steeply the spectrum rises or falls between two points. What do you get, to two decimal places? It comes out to 0.22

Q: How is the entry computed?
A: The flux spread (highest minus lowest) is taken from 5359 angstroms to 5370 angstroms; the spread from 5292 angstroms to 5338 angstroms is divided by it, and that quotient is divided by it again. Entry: 7.7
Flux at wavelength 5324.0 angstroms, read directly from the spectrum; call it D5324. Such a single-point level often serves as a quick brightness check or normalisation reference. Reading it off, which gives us 1.92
